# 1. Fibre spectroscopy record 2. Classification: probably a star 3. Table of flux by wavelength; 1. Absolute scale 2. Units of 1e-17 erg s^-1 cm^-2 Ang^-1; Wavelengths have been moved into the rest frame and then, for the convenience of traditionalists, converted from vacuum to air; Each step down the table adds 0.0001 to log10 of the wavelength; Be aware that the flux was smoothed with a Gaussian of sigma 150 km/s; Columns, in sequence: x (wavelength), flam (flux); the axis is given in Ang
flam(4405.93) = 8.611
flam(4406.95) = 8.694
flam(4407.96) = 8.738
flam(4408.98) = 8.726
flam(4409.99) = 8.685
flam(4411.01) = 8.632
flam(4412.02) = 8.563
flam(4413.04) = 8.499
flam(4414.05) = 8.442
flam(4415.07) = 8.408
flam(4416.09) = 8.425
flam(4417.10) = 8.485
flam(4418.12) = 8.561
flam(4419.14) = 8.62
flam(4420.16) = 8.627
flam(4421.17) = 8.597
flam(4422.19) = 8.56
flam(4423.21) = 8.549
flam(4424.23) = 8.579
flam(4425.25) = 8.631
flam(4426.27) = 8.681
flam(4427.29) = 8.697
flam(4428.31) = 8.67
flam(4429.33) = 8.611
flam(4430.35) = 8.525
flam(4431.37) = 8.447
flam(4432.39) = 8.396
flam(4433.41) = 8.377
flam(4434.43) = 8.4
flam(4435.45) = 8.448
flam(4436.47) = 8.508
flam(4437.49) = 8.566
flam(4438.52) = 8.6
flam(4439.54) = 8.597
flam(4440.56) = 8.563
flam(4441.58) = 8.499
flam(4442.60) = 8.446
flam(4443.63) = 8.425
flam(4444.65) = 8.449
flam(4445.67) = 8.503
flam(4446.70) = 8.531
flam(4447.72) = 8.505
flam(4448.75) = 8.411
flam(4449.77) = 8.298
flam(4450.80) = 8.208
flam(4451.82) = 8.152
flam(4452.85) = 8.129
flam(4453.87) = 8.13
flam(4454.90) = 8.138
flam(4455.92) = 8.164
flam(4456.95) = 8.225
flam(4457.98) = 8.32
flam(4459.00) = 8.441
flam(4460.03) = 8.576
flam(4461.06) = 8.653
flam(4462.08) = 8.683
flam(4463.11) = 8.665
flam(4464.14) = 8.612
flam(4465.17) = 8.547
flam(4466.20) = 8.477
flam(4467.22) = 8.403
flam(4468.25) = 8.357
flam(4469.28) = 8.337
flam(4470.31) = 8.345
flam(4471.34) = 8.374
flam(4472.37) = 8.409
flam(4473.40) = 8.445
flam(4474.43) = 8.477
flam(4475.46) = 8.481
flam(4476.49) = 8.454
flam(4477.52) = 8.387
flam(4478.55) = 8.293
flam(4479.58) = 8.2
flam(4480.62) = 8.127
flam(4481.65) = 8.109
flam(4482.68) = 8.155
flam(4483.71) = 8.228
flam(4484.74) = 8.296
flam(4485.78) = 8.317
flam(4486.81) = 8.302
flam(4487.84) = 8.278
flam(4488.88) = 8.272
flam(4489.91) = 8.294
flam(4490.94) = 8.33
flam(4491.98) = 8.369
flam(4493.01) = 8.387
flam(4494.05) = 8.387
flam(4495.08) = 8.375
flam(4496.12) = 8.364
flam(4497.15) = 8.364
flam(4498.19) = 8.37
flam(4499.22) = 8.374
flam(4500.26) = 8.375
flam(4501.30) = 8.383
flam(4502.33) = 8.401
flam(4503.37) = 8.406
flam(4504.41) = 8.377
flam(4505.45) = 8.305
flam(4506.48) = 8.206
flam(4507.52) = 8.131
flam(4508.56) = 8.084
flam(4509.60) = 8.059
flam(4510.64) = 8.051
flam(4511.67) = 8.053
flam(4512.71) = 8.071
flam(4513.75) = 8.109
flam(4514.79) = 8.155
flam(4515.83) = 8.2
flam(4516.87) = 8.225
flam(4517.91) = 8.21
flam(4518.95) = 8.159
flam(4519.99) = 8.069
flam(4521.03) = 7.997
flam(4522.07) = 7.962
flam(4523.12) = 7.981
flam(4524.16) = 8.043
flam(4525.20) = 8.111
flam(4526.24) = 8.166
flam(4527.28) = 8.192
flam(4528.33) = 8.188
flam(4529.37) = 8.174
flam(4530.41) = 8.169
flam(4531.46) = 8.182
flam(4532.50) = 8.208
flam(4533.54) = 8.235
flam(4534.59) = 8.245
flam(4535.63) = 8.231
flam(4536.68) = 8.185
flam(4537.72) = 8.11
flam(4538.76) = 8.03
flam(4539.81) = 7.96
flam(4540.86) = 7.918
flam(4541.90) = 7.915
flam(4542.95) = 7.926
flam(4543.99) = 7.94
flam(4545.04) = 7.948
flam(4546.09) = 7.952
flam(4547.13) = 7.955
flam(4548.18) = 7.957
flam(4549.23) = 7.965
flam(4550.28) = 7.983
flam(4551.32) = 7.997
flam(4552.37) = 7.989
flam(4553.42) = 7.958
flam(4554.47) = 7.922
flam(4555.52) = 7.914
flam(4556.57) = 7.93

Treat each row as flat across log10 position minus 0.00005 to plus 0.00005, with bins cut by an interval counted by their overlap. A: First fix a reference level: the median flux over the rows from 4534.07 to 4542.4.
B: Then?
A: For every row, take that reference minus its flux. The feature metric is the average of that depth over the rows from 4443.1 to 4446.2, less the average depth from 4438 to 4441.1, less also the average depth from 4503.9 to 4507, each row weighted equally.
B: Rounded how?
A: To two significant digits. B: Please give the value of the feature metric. 0.35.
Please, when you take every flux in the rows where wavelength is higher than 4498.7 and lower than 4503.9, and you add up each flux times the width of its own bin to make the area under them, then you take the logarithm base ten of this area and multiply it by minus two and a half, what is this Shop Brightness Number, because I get -4.10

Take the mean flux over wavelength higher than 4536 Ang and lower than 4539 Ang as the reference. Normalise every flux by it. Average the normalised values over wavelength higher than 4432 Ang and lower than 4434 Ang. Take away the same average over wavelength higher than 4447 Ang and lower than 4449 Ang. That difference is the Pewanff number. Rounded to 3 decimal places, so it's -0.009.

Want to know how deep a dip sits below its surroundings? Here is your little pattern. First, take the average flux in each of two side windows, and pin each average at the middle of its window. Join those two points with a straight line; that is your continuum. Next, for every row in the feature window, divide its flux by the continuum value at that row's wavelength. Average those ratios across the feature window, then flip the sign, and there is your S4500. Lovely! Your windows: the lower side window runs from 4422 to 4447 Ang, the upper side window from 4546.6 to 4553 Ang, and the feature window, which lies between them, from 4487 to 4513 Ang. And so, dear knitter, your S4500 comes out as -1.01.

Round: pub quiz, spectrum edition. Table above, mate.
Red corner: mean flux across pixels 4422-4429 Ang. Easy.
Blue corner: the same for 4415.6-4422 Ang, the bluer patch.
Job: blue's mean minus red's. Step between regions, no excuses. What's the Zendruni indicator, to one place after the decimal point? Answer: -0.1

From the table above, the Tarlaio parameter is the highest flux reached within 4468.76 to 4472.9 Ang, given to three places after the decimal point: 8.409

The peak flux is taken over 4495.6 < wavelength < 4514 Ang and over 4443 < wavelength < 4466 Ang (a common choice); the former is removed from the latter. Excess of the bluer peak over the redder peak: 0.28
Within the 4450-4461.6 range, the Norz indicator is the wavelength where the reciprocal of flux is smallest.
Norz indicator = 4461.06 Ang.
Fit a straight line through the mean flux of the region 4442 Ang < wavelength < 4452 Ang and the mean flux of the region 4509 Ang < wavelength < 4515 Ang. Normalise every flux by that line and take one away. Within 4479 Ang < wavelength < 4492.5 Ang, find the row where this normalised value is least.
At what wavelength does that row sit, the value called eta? 4481.65 Ang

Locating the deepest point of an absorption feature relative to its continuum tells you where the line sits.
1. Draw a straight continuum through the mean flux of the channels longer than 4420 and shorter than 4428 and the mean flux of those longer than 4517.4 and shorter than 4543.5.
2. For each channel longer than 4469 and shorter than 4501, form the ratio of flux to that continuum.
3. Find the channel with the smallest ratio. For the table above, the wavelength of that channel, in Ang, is 4481.65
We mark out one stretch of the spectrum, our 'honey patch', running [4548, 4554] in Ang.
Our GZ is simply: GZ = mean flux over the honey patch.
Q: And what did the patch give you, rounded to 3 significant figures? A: 7.97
